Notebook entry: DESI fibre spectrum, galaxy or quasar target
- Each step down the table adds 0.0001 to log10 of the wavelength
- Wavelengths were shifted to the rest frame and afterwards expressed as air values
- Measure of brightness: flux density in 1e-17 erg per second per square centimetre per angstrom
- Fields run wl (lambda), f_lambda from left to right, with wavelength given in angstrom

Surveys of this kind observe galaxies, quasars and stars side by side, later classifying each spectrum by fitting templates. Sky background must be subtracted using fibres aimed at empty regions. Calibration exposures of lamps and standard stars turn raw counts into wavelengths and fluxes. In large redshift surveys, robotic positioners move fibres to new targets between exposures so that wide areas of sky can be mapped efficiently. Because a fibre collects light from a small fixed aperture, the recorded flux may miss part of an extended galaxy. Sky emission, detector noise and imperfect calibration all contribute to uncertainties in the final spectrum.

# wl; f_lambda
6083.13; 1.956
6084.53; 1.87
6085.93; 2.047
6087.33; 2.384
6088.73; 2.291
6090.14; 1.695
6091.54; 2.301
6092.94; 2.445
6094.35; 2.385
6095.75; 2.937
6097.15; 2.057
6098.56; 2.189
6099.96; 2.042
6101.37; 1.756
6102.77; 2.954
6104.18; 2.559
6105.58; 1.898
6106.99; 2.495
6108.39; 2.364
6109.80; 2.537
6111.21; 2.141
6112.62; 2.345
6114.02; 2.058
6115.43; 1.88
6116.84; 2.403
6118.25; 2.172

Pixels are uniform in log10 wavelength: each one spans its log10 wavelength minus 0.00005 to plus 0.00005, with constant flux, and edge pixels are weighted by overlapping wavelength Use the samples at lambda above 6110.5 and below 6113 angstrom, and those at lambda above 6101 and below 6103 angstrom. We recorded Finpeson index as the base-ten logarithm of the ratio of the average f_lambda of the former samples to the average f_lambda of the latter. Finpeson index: -0.02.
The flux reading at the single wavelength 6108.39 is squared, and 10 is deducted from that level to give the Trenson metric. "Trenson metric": -4.4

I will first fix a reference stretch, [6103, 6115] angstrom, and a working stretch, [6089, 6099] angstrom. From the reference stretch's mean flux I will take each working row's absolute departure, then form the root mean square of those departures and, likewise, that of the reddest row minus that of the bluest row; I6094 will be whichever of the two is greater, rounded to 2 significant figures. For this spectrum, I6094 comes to 0.35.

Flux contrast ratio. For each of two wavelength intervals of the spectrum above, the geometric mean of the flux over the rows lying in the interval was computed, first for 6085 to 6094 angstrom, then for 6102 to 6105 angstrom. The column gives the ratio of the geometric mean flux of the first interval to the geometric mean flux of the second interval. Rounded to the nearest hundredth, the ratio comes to 0.79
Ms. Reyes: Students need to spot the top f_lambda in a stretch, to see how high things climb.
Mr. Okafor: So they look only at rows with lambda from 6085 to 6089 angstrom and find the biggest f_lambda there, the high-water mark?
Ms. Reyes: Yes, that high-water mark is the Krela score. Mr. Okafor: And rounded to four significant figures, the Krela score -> 2.384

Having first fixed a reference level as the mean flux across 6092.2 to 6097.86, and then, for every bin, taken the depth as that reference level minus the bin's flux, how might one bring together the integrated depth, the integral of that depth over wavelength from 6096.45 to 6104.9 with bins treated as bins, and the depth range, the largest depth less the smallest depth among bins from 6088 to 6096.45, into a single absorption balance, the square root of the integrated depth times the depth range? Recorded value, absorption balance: 1.43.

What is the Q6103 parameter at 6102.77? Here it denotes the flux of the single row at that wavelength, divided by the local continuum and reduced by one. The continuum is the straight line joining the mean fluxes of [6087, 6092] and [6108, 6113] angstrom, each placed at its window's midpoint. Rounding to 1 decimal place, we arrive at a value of 0.3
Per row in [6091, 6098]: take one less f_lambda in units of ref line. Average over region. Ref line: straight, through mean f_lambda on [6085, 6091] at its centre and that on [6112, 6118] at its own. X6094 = -0.14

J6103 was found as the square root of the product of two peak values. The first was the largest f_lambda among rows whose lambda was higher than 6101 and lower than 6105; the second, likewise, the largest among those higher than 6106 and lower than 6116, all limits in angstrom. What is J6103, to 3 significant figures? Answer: 2.74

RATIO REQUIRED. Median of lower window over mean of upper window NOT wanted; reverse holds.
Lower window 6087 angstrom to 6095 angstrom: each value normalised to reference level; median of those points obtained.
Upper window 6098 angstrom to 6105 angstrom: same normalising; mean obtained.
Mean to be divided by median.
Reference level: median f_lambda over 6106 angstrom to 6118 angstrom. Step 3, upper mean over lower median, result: 0.98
